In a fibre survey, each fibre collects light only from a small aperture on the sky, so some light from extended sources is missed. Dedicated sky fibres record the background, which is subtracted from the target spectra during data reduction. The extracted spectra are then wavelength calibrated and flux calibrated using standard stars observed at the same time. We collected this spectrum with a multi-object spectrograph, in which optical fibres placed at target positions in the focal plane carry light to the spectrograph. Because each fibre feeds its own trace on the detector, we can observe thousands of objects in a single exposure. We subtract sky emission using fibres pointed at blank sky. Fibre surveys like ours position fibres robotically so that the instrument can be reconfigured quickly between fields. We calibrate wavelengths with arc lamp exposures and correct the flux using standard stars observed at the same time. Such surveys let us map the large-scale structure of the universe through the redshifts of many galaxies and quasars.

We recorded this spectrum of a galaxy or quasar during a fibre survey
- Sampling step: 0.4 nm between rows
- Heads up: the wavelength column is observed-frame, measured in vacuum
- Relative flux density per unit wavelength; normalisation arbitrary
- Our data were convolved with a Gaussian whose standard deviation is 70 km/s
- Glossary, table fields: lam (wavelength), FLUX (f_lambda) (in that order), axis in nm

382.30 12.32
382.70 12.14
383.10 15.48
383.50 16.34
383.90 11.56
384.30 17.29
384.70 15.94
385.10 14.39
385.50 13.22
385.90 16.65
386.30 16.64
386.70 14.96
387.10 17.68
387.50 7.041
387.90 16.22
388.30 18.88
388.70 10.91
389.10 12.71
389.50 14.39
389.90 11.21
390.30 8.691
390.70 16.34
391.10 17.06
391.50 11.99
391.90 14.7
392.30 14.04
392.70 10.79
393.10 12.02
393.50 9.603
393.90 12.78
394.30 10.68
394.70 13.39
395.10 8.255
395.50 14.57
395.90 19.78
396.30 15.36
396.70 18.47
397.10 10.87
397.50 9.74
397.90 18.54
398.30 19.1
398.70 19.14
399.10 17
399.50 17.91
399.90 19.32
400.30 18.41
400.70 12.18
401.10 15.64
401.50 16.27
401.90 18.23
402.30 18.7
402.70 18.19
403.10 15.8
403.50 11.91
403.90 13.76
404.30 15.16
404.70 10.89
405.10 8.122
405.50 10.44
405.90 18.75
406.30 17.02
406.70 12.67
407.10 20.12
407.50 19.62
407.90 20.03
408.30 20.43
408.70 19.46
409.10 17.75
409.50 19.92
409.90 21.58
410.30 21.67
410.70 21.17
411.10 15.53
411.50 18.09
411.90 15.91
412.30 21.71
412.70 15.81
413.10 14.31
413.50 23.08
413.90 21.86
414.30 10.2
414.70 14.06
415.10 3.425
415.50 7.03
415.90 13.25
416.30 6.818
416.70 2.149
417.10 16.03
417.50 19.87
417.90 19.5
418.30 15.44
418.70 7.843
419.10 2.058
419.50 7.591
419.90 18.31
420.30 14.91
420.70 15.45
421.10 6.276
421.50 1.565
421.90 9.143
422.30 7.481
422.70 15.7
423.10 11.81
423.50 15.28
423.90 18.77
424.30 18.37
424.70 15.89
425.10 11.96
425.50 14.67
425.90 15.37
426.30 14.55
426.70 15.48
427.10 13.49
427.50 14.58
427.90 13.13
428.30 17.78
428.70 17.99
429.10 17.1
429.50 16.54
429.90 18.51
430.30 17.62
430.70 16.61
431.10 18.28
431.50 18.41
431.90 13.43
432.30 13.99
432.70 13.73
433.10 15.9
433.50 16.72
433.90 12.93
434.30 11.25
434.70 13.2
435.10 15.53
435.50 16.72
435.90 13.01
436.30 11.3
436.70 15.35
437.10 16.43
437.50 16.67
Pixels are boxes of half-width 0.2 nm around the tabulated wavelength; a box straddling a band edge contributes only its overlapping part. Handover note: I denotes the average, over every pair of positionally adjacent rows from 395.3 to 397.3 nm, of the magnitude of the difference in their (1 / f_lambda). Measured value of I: 0.020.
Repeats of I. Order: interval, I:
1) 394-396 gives 0.034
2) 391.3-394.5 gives 0.016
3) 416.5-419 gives 0.098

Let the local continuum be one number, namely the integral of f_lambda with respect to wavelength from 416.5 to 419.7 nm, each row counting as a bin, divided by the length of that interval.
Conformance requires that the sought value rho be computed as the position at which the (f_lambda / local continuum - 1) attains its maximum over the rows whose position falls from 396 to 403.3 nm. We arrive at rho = 399.90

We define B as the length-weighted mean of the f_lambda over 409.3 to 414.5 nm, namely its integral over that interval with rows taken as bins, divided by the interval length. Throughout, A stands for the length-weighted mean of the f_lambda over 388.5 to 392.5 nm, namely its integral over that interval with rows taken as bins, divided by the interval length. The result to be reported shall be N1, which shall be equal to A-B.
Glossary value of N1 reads -5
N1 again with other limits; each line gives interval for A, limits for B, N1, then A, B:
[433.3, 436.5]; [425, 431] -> -2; 13.8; 15.8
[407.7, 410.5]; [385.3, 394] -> 7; 20.1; 13.6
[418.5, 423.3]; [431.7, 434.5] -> -4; 9.8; 14.0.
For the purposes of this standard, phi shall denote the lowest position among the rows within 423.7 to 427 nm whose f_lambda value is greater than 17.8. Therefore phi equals 423.90 nm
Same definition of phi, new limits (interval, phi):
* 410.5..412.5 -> 410.70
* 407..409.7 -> 407.10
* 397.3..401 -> 397.90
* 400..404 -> 400.30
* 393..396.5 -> 395.90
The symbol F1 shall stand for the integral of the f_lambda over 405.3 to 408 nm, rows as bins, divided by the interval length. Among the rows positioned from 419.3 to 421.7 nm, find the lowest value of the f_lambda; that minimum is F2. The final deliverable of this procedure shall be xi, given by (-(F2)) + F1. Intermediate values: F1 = 16.8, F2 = 1.565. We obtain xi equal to 15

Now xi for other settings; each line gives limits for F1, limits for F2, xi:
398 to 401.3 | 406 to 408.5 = 5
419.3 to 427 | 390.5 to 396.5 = 5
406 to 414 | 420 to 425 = 17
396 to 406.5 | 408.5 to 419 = 13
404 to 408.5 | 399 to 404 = 4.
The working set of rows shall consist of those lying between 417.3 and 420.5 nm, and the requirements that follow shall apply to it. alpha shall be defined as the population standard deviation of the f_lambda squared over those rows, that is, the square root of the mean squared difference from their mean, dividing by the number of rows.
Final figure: 145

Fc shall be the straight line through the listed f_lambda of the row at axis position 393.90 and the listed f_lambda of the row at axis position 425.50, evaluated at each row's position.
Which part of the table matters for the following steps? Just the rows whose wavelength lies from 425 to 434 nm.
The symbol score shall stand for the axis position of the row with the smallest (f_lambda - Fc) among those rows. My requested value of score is 425.10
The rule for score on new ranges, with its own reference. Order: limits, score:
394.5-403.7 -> 395.10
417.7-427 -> 421.50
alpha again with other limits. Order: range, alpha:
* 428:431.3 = 24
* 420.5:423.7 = 92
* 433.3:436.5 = 59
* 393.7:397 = 102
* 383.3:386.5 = 54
